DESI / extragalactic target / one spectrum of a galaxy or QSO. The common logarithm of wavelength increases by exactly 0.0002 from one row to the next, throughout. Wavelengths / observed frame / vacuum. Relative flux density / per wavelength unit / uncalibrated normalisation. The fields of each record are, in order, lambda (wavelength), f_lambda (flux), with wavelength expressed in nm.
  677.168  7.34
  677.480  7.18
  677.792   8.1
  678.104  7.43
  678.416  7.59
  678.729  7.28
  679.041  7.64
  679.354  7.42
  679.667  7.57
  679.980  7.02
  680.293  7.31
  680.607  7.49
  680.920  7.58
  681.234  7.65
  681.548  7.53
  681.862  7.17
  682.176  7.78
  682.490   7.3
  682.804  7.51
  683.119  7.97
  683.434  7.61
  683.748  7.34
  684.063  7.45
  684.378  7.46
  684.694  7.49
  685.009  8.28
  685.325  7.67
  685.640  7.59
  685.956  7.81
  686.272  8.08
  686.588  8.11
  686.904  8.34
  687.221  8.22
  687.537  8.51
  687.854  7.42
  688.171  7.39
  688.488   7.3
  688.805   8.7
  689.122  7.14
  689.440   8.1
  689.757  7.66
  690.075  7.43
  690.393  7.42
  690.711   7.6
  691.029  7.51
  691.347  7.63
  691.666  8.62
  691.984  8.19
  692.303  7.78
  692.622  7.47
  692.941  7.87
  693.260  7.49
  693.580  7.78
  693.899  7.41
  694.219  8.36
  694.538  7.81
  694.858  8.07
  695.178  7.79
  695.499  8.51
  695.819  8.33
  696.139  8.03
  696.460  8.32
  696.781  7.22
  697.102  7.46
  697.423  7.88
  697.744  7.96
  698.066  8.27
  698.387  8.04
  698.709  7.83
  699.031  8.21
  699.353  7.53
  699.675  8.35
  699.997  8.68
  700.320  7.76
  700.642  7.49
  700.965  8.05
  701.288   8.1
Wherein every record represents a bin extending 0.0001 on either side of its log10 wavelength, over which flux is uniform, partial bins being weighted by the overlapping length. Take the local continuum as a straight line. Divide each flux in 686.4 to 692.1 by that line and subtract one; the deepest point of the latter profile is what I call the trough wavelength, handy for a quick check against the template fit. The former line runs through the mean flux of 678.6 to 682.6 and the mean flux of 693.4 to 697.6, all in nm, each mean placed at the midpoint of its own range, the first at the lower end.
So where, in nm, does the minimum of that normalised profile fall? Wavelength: 689.122 nm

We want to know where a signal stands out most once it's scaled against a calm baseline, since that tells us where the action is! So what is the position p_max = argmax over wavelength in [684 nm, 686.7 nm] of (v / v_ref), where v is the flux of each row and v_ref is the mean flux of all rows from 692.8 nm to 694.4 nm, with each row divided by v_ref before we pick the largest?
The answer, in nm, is 685.009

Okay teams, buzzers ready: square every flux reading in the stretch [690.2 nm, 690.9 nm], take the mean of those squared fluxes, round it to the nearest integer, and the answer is 56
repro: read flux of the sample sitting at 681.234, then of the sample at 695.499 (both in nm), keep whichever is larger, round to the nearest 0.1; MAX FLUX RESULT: 8.5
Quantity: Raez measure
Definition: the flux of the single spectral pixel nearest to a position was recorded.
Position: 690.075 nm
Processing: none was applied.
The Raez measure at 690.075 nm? 7.43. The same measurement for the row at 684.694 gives 7.49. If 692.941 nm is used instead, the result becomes 7.87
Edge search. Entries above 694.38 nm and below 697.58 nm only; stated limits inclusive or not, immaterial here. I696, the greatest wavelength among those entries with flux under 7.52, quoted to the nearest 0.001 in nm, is 697.102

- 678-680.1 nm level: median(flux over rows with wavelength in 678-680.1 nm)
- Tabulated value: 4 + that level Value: 11.4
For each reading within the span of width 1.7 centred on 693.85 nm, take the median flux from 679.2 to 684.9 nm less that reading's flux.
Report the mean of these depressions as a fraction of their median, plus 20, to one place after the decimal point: 21.0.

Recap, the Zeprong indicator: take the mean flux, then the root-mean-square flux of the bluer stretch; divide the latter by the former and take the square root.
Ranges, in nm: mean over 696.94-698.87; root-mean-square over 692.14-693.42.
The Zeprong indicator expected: 0.984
